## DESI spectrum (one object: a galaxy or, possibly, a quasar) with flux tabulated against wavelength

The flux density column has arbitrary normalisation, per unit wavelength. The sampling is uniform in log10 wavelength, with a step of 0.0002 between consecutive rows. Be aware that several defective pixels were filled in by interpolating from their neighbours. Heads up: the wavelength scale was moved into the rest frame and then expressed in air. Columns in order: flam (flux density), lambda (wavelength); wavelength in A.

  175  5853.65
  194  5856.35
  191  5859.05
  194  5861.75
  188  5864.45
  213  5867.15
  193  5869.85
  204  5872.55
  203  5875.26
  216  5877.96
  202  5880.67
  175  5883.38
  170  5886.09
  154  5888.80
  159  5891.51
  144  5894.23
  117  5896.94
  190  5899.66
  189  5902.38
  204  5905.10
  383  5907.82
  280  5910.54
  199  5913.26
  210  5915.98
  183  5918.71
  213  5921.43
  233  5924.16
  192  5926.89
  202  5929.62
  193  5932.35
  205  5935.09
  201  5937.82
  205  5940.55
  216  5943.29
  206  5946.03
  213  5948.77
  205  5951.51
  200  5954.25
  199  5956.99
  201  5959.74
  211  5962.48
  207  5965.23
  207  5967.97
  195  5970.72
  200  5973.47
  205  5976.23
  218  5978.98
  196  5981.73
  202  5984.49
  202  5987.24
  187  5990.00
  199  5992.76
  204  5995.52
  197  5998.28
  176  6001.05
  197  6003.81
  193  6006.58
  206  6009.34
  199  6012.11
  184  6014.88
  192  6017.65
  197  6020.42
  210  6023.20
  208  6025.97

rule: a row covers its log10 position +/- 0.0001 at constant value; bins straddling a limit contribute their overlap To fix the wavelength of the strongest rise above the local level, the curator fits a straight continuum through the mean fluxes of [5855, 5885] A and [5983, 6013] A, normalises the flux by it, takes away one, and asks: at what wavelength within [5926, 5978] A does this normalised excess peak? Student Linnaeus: 5943.29 A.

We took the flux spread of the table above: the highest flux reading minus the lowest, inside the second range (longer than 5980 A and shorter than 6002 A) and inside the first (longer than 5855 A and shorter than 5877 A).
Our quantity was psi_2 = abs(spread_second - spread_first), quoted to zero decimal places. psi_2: 3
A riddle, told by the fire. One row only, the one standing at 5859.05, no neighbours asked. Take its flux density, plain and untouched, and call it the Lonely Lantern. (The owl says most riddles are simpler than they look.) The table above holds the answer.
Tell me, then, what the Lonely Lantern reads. 191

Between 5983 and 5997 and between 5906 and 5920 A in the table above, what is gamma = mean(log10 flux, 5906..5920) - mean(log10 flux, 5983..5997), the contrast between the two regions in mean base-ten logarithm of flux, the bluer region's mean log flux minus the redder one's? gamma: 0.08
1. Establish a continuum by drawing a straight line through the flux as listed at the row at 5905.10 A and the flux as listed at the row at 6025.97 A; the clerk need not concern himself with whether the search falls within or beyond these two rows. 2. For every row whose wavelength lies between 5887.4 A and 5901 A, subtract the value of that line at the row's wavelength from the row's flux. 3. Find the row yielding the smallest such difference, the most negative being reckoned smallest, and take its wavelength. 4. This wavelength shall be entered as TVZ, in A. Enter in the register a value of 5896.94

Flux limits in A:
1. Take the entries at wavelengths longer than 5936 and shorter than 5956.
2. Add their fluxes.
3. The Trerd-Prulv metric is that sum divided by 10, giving 145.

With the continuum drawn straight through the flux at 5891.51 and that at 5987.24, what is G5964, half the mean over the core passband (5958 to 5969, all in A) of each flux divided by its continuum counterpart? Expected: 0.54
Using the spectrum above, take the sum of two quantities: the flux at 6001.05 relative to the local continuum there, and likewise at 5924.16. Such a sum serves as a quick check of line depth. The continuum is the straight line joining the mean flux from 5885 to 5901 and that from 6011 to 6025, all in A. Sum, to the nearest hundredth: 2.33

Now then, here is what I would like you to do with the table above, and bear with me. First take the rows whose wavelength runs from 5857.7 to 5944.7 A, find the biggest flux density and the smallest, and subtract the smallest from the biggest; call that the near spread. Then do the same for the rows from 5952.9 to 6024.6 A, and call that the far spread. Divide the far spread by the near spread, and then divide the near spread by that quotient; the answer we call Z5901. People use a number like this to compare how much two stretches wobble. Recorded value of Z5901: 1685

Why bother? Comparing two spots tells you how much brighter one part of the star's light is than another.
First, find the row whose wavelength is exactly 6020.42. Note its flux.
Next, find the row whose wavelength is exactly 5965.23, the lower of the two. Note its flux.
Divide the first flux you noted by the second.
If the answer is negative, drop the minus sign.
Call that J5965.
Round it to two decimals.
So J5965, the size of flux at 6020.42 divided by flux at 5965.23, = 0.95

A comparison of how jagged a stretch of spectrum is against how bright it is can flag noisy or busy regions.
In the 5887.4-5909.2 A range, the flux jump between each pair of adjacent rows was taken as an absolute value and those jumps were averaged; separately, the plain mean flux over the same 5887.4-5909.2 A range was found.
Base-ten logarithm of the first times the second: 3.9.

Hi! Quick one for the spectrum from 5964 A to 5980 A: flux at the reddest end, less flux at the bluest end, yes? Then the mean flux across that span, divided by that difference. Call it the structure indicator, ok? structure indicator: 19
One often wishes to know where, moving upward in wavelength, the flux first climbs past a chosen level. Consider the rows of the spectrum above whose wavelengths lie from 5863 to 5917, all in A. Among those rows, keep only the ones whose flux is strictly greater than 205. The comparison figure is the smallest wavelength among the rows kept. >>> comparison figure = 5867.15 A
